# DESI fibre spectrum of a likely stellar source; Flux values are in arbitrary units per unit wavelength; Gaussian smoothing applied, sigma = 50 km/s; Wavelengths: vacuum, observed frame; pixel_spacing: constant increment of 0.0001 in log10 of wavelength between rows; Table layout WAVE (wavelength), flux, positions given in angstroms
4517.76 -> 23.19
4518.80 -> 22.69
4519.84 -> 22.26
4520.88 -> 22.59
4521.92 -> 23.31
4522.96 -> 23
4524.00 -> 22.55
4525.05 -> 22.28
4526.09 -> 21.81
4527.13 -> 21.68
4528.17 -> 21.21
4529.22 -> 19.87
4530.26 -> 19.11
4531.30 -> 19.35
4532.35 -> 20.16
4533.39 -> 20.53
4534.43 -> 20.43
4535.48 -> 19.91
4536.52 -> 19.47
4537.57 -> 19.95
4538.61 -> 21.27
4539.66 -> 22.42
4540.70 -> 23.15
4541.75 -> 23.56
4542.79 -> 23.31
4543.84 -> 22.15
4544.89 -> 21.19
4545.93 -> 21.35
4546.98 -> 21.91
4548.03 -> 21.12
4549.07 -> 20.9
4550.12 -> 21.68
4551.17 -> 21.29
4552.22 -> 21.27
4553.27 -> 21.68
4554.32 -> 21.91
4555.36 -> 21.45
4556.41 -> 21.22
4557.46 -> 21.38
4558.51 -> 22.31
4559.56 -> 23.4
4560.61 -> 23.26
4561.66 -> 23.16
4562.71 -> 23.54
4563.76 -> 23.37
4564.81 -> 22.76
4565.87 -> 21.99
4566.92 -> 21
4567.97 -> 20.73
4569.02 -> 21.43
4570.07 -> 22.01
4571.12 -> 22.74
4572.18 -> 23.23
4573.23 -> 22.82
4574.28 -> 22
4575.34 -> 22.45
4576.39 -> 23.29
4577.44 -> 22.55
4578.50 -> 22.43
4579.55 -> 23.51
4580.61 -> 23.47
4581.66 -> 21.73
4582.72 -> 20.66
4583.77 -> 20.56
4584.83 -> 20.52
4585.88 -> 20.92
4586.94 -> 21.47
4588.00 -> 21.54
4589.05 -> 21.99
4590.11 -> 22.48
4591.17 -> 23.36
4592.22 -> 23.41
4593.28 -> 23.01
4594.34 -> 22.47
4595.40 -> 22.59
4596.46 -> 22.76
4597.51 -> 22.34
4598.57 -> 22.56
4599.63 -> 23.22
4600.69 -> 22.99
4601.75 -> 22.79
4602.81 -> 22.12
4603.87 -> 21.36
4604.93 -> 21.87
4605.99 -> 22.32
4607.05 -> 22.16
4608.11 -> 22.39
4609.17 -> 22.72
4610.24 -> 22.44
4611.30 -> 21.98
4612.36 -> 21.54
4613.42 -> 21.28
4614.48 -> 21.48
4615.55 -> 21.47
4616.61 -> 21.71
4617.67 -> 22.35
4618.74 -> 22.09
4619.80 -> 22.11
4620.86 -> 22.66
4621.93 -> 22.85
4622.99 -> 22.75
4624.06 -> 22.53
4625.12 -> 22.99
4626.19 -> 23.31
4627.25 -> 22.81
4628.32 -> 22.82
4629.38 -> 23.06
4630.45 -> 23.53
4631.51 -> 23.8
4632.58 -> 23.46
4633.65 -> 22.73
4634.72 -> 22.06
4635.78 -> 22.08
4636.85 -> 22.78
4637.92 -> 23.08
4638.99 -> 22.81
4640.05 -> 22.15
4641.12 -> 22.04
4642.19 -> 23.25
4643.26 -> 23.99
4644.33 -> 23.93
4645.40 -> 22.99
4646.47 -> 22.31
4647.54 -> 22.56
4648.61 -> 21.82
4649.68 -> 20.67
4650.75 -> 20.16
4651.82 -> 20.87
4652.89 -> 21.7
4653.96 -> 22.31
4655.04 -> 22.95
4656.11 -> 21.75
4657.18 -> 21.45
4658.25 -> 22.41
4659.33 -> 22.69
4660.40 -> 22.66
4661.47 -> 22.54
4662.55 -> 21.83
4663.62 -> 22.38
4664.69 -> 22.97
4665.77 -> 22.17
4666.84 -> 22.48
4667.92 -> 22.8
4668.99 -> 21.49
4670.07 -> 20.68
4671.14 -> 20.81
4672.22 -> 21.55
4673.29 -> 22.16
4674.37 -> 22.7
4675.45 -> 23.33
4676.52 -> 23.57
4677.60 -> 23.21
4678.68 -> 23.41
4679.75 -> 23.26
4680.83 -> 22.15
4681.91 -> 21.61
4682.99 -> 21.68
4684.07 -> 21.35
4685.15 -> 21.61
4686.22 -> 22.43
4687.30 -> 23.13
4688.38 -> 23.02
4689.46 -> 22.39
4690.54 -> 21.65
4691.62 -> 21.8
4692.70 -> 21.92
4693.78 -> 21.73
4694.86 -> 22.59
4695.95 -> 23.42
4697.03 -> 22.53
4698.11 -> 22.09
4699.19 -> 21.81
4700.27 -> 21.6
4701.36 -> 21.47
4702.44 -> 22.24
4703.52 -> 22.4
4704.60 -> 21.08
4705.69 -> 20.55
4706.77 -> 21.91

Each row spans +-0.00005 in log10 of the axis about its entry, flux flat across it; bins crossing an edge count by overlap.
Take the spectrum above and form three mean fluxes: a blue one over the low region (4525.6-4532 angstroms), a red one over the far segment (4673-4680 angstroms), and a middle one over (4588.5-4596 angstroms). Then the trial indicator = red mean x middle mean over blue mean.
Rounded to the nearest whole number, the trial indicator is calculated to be 26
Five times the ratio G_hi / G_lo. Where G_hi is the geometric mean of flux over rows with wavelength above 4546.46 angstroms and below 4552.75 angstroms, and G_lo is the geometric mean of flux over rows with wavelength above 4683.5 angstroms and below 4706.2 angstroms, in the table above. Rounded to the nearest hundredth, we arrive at 4.85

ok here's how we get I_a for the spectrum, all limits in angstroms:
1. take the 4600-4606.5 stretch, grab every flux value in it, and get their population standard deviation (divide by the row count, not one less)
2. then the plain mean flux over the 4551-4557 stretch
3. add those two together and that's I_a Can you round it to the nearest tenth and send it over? 22.0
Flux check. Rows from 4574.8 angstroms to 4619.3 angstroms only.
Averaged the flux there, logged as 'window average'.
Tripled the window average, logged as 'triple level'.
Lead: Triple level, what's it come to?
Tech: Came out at 66.6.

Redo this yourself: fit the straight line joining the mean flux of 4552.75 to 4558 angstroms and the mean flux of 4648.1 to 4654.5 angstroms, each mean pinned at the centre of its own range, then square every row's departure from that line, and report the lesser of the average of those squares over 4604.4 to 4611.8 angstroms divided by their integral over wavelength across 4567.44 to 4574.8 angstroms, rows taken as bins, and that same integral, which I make 0.11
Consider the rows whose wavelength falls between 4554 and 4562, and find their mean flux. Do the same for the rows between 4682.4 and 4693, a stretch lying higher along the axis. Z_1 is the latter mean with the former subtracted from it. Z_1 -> -0.2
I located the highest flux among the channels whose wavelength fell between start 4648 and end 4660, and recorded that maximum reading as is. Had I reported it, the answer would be 22.95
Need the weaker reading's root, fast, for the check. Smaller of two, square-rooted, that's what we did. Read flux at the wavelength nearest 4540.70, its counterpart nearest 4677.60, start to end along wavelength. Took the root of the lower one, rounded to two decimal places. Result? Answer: 4.81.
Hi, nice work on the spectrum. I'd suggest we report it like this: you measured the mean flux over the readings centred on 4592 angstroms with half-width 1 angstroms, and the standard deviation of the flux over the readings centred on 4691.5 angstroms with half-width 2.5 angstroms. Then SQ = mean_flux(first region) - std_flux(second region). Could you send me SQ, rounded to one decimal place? 23.1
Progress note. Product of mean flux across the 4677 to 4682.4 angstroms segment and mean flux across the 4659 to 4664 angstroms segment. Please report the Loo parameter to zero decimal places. 510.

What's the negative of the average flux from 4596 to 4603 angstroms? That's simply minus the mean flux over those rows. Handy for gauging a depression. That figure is -22.7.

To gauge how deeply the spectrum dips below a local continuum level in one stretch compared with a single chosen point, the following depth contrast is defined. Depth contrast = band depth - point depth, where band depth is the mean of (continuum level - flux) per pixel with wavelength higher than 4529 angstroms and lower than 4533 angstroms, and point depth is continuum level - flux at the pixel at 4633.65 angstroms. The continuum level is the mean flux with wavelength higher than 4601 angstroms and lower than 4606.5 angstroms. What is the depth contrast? 3.1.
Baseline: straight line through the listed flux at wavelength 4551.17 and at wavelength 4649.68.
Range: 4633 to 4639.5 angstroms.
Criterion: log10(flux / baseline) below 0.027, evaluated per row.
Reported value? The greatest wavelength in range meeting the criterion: 4635.78 angstroms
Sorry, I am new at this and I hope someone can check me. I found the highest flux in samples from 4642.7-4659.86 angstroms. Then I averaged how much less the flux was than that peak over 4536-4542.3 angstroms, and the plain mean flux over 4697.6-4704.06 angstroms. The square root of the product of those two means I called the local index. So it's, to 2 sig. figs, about 7.2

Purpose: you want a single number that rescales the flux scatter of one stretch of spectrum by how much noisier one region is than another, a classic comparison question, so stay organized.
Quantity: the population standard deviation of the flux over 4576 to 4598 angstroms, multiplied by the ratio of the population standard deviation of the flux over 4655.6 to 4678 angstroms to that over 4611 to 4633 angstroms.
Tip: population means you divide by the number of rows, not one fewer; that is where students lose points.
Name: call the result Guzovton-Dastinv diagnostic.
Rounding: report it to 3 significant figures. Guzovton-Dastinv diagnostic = 1.01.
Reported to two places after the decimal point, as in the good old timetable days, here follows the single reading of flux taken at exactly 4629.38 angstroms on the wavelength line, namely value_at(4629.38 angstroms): 23.06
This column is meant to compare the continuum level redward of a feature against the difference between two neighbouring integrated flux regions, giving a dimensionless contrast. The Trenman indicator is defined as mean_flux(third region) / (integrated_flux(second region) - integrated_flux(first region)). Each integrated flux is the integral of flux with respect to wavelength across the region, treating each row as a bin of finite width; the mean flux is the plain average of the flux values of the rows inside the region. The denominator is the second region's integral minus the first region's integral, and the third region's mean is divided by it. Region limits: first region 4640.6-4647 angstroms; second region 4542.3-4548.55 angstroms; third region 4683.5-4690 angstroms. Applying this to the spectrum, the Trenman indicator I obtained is -2.0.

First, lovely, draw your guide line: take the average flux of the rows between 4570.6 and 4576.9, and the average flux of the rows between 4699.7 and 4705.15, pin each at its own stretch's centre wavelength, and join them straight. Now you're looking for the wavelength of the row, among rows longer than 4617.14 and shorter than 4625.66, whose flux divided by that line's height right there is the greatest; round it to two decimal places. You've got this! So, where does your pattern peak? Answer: 4625.12 angstroms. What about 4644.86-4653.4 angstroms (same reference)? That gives 4645.40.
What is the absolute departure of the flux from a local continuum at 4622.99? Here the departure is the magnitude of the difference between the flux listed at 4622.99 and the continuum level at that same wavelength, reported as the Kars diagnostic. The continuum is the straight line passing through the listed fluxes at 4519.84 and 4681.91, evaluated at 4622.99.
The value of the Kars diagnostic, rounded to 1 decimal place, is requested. 0.9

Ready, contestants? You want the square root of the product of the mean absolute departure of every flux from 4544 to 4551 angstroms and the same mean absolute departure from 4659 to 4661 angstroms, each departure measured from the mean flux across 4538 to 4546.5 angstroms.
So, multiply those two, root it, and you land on 0.59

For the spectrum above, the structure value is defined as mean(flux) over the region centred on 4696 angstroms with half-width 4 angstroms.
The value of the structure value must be 22.3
